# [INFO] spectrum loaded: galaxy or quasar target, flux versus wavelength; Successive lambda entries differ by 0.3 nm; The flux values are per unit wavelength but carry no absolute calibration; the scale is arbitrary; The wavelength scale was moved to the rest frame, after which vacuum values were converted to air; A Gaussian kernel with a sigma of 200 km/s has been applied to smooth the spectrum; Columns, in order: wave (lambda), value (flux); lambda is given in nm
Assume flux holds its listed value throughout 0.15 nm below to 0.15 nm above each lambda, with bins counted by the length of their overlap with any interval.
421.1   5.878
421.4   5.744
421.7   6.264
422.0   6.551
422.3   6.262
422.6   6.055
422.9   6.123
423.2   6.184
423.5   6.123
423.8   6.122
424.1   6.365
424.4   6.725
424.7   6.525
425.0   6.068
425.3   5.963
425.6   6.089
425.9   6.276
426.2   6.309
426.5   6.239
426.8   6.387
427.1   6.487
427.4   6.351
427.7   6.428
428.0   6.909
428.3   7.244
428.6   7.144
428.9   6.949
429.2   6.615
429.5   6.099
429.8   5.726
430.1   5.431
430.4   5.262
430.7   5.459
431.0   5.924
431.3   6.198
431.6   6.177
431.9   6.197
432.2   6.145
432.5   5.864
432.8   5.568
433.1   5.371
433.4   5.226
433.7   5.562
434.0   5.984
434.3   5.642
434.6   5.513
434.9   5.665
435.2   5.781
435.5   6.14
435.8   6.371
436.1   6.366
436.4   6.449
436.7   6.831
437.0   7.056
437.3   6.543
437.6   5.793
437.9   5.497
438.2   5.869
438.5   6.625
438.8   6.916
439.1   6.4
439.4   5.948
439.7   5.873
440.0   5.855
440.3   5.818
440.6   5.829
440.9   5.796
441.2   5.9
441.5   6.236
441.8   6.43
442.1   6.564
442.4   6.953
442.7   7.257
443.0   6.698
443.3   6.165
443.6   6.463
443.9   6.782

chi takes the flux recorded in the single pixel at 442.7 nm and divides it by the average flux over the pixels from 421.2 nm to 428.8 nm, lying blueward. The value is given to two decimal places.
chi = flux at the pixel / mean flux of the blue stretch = 1.14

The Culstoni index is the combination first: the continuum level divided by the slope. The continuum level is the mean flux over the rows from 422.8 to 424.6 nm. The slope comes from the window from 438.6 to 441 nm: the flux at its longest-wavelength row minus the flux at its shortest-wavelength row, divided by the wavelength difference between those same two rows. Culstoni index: -12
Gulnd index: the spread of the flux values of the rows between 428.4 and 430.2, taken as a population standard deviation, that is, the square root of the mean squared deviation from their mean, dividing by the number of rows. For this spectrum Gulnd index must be 0.63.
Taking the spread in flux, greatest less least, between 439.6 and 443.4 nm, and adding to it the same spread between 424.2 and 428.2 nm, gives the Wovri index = 2.4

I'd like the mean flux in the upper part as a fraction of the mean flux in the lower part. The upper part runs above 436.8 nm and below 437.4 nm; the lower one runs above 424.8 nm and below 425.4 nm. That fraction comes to 1.13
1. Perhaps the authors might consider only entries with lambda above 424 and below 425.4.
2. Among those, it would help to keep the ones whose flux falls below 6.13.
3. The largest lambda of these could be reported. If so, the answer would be 425.3 nm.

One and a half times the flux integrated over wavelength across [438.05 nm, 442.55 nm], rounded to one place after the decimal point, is 41.9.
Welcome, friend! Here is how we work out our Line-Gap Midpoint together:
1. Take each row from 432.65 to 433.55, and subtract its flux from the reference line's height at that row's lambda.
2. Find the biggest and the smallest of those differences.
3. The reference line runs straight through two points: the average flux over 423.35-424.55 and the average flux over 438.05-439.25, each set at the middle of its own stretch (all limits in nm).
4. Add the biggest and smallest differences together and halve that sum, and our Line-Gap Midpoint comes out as 1.0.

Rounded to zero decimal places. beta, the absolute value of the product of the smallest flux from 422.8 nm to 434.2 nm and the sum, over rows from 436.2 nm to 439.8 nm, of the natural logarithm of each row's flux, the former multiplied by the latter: 115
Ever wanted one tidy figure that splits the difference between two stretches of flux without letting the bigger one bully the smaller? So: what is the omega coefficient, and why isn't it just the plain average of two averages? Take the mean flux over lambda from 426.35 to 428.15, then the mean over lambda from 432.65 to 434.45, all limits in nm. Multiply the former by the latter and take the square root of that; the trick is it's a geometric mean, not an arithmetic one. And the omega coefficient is 6.00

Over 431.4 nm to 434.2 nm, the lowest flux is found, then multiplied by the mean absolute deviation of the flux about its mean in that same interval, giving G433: 1.7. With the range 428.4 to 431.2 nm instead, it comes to 3.0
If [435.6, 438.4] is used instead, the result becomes 2.2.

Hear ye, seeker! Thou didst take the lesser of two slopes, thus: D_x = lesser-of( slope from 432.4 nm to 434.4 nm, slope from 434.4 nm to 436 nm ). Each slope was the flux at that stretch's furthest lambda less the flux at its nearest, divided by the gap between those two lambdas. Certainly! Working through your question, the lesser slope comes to -0.1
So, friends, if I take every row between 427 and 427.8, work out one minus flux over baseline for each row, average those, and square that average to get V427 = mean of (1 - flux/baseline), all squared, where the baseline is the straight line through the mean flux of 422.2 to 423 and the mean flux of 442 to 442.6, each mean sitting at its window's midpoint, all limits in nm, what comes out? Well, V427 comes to 0.000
